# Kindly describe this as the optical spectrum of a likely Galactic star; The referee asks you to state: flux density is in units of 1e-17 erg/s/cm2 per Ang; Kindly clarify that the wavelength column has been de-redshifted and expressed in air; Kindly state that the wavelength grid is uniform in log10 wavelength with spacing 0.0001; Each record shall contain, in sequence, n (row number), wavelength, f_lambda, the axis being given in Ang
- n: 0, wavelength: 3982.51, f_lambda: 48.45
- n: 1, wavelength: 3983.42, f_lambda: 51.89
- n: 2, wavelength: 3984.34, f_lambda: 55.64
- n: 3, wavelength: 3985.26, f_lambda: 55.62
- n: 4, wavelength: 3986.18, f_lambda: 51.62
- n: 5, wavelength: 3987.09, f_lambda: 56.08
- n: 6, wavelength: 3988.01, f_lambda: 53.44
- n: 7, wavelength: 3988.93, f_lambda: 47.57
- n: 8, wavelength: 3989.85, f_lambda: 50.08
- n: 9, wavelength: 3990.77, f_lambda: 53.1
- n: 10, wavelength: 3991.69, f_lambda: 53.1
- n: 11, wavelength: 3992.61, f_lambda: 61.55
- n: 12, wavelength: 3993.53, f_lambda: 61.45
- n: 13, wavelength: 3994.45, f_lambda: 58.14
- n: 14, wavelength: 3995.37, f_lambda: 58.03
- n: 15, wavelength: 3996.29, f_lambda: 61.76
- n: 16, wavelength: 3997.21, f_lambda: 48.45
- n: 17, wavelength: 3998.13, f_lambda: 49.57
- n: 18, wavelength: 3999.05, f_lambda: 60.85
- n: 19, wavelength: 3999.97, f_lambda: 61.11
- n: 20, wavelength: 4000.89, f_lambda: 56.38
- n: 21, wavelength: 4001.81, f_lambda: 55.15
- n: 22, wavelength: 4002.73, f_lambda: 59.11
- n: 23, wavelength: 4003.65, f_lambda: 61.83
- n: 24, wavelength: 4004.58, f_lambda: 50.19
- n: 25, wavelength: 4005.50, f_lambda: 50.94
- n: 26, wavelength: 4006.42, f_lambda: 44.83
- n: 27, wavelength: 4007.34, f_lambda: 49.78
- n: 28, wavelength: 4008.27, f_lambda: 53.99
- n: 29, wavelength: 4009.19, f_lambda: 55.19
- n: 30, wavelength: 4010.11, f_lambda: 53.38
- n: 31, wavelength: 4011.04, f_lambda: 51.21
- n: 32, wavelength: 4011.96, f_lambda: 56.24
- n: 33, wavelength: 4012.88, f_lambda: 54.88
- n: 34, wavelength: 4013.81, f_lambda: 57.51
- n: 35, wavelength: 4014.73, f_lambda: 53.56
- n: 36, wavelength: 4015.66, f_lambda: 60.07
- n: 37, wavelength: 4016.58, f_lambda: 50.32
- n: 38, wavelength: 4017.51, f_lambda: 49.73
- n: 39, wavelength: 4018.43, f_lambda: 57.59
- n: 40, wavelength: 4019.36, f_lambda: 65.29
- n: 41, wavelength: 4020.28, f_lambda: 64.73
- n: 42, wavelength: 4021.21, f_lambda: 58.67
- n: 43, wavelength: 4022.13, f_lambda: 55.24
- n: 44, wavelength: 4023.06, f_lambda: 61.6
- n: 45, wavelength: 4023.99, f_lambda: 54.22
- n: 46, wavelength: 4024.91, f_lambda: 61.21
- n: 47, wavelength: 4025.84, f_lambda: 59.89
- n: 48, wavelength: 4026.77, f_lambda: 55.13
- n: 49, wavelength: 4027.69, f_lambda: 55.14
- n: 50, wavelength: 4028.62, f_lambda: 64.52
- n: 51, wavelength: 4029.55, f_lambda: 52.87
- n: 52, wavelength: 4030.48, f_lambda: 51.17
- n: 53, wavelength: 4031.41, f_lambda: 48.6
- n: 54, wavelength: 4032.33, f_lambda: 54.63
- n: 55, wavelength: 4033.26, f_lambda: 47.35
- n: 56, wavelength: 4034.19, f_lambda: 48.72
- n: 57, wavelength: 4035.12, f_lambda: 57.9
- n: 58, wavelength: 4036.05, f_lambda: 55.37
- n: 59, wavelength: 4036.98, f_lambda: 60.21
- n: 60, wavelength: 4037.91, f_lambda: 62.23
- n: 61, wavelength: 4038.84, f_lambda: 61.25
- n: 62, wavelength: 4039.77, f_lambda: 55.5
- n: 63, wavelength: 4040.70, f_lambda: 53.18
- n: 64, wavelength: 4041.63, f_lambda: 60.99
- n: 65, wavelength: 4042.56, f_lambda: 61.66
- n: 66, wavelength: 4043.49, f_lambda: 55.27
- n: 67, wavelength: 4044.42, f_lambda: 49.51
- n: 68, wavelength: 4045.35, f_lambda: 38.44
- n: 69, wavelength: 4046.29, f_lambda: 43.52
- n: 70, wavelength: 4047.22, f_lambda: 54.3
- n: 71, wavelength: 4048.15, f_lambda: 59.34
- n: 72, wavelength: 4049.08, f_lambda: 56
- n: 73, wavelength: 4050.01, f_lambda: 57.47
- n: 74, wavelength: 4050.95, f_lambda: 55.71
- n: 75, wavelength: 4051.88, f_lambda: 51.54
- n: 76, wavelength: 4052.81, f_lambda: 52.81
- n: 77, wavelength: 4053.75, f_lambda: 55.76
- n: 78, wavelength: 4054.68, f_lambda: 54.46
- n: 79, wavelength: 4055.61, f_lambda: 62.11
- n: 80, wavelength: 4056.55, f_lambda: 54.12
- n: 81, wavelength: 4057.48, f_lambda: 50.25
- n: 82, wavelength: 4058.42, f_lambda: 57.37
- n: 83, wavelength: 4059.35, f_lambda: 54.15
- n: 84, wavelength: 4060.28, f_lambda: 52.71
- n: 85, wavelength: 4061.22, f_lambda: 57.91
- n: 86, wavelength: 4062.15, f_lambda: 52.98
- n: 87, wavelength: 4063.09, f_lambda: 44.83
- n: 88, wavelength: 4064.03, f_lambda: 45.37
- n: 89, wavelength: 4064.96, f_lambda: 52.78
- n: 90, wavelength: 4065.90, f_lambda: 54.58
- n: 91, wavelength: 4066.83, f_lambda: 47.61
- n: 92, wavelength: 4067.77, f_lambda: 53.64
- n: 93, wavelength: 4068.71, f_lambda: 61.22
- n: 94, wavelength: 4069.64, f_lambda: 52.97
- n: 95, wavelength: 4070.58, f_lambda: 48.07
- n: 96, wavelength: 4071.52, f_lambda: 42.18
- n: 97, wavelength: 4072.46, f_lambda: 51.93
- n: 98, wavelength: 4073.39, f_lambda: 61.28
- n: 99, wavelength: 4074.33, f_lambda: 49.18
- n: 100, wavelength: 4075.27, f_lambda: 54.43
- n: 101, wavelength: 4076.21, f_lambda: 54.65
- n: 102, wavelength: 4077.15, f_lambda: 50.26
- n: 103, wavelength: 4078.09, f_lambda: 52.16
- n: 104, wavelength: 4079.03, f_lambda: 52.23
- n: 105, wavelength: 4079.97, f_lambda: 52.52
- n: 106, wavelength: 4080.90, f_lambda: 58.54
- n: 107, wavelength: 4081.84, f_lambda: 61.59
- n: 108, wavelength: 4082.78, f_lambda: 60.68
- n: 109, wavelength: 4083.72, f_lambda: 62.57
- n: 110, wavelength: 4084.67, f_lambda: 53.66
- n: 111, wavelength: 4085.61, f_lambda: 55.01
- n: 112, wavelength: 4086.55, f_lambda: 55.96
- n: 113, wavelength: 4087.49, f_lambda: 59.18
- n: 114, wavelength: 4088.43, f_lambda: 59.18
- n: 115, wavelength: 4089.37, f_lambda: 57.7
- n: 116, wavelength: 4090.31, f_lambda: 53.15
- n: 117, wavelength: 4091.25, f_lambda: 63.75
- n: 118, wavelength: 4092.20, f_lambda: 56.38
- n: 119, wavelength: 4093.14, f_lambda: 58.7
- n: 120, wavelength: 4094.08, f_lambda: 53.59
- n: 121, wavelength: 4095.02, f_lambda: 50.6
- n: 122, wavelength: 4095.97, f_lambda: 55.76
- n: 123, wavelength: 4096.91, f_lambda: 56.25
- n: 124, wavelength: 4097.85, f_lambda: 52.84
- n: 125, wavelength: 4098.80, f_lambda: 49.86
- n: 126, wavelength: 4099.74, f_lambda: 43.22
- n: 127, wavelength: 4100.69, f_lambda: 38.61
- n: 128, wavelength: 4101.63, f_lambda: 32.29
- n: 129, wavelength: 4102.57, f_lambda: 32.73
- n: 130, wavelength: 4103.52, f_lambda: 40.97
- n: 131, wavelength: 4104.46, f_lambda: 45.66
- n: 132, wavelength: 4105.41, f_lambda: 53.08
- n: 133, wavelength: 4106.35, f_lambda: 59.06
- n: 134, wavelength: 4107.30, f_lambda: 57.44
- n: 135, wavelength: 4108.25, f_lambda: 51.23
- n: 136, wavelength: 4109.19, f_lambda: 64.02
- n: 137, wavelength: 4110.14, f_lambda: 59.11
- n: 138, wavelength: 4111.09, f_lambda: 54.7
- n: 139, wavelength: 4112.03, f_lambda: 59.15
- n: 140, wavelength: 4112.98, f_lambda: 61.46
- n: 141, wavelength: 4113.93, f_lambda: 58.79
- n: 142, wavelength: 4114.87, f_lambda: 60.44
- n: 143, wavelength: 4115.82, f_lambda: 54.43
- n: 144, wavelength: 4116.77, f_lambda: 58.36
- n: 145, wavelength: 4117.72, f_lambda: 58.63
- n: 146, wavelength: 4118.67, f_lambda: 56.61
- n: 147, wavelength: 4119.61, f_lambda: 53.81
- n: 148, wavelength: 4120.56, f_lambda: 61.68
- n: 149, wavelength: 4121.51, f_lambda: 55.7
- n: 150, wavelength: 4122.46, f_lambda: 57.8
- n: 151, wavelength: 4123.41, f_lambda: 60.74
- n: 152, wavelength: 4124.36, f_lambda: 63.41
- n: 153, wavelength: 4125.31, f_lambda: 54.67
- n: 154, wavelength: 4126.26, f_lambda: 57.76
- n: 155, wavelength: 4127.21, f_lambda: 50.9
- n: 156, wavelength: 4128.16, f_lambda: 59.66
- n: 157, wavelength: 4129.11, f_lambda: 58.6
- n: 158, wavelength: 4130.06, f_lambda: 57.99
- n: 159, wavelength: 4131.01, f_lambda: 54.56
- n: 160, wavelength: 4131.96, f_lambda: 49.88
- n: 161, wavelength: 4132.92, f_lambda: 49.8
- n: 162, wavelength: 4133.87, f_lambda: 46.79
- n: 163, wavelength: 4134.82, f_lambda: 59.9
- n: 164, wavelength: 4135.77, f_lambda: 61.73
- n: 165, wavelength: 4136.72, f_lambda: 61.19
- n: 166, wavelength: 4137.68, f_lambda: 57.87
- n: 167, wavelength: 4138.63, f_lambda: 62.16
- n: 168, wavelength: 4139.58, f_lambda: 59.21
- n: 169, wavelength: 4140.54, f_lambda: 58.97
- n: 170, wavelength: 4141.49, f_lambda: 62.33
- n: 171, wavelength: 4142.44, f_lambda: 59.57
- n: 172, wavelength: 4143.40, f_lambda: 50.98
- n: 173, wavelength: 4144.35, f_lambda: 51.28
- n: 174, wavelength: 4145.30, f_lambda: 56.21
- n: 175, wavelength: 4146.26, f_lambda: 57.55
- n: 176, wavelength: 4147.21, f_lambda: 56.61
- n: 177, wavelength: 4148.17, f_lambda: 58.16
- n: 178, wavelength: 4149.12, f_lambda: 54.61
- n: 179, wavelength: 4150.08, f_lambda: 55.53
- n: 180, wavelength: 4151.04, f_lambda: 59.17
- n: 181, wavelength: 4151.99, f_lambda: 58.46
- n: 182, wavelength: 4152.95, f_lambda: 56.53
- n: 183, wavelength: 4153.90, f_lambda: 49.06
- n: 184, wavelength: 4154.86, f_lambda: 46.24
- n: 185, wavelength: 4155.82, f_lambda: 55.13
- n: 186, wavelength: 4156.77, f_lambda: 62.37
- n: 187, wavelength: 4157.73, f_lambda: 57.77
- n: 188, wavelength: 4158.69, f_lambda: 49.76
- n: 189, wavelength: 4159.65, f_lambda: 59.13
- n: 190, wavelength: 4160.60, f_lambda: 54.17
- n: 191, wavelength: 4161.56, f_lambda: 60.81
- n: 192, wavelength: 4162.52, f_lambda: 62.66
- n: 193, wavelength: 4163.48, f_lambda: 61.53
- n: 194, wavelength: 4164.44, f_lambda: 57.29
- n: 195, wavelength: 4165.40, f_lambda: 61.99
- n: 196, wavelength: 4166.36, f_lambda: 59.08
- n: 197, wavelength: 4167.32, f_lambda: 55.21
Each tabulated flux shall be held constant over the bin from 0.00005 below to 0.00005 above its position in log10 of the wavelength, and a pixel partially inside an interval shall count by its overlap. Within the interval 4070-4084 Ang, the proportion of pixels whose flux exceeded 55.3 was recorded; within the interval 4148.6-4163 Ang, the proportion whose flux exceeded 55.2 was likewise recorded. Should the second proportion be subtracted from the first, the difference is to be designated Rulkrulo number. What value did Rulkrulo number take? -0.27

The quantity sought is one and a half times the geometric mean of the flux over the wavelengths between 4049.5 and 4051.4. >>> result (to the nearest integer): 85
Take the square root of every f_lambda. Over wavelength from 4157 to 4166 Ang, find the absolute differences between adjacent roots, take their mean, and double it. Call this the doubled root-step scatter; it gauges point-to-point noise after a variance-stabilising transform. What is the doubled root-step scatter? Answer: 0.68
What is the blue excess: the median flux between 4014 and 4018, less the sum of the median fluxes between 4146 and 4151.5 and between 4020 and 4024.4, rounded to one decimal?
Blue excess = -63.8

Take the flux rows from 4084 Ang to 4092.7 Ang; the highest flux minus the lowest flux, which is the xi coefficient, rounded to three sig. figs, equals 10.6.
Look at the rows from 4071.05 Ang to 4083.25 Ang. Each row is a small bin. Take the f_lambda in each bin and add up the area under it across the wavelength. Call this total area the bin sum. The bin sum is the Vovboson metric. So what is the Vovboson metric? 659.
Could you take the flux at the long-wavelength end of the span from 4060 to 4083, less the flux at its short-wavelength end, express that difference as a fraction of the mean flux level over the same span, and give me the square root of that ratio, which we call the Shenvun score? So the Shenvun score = 0.39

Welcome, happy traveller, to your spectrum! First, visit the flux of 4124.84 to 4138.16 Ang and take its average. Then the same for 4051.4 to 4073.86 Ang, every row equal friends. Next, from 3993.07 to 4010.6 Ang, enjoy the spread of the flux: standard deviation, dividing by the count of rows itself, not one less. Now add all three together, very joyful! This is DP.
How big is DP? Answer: 114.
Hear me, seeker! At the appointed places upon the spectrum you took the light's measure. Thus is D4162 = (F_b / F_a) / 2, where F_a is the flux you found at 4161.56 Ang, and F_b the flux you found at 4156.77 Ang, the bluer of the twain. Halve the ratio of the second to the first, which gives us 0.513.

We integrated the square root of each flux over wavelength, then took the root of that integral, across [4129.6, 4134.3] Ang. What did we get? 5.8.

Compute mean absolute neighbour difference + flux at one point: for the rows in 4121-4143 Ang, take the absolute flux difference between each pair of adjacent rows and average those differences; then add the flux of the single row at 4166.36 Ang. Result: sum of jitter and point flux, 62.7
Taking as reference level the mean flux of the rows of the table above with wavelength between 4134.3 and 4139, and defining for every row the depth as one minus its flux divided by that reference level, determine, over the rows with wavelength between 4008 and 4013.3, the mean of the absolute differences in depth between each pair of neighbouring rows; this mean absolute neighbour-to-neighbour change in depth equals 0.038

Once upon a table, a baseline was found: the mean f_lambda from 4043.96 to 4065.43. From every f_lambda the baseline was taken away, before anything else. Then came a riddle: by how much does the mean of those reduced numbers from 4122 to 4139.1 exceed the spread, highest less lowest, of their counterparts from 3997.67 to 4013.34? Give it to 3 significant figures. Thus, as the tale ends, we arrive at -12.8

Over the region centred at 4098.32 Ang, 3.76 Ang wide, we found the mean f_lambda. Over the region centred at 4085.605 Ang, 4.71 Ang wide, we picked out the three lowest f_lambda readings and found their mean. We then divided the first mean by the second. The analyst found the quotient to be 0.92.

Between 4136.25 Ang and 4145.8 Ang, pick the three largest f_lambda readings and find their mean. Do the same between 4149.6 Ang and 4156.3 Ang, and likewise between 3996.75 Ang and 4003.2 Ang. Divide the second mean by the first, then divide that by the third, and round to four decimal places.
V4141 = 0.0155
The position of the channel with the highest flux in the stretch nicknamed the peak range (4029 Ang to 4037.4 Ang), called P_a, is 4036.98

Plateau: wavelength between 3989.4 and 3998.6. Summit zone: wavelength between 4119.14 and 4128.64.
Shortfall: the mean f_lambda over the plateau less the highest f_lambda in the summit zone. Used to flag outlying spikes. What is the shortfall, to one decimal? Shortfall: -7.9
